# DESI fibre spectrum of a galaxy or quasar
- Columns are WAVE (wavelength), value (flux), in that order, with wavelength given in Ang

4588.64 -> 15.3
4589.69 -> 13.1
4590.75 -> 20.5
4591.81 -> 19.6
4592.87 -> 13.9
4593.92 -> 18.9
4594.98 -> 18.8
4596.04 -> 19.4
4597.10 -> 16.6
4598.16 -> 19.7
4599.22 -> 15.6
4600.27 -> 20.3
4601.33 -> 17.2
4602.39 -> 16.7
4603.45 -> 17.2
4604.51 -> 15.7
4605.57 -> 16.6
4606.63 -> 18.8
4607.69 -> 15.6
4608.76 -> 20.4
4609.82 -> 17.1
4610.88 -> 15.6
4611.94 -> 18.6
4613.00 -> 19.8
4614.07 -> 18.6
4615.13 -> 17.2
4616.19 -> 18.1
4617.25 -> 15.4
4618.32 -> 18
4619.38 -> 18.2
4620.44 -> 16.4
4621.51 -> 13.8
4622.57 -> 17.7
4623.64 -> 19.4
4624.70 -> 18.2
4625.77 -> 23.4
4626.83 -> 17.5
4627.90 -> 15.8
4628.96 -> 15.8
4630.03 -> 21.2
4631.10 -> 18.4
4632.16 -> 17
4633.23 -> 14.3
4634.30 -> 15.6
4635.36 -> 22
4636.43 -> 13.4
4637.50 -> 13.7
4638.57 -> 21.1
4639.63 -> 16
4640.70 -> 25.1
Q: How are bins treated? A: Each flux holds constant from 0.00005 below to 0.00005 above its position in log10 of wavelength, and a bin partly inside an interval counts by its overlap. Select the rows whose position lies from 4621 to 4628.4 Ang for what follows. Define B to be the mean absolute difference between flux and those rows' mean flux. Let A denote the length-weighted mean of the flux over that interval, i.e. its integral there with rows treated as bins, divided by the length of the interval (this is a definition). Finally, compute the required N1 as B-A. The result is -16.0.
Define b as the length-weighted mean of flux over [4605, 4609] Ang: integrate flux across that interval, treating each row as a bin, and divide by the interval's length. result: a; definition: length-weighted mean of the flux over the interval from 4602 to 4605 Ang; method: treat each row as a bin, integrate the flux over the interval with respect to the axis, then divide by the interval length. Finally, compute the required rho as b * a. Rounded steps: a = 16.5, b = 17.6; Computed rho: 291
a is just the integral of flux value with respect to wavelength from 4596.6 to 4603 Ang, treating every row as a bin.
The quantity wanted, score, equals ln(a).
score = 4.73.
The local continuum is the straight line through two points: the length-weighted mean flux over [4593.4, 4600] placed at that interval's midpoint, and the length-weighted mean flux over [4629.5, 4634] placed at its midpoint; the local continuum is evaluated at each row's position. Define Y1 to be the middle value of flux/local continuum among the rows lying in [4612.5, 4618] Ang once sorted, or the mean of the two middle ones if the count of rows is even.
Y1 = 1.01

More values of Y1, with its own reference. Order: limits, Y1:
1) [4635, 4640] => 0.92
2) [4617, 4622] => 0.92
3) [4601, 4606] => 0.92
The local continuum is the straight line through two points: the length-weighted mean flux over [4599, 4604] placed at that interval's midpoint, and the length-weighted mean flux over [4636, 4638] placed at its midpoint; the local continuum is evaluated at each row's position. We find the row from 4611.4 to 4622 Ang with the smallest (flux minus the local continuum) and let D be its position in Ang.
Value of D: 4621.51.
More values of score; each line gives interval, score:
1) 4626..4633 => 4.82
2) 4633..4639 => 4.61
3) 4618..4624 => 4.63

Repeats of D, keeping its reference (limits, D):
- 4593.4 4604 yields 4599.22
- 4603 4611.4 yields 4604.51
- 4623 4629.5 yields 4627.90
